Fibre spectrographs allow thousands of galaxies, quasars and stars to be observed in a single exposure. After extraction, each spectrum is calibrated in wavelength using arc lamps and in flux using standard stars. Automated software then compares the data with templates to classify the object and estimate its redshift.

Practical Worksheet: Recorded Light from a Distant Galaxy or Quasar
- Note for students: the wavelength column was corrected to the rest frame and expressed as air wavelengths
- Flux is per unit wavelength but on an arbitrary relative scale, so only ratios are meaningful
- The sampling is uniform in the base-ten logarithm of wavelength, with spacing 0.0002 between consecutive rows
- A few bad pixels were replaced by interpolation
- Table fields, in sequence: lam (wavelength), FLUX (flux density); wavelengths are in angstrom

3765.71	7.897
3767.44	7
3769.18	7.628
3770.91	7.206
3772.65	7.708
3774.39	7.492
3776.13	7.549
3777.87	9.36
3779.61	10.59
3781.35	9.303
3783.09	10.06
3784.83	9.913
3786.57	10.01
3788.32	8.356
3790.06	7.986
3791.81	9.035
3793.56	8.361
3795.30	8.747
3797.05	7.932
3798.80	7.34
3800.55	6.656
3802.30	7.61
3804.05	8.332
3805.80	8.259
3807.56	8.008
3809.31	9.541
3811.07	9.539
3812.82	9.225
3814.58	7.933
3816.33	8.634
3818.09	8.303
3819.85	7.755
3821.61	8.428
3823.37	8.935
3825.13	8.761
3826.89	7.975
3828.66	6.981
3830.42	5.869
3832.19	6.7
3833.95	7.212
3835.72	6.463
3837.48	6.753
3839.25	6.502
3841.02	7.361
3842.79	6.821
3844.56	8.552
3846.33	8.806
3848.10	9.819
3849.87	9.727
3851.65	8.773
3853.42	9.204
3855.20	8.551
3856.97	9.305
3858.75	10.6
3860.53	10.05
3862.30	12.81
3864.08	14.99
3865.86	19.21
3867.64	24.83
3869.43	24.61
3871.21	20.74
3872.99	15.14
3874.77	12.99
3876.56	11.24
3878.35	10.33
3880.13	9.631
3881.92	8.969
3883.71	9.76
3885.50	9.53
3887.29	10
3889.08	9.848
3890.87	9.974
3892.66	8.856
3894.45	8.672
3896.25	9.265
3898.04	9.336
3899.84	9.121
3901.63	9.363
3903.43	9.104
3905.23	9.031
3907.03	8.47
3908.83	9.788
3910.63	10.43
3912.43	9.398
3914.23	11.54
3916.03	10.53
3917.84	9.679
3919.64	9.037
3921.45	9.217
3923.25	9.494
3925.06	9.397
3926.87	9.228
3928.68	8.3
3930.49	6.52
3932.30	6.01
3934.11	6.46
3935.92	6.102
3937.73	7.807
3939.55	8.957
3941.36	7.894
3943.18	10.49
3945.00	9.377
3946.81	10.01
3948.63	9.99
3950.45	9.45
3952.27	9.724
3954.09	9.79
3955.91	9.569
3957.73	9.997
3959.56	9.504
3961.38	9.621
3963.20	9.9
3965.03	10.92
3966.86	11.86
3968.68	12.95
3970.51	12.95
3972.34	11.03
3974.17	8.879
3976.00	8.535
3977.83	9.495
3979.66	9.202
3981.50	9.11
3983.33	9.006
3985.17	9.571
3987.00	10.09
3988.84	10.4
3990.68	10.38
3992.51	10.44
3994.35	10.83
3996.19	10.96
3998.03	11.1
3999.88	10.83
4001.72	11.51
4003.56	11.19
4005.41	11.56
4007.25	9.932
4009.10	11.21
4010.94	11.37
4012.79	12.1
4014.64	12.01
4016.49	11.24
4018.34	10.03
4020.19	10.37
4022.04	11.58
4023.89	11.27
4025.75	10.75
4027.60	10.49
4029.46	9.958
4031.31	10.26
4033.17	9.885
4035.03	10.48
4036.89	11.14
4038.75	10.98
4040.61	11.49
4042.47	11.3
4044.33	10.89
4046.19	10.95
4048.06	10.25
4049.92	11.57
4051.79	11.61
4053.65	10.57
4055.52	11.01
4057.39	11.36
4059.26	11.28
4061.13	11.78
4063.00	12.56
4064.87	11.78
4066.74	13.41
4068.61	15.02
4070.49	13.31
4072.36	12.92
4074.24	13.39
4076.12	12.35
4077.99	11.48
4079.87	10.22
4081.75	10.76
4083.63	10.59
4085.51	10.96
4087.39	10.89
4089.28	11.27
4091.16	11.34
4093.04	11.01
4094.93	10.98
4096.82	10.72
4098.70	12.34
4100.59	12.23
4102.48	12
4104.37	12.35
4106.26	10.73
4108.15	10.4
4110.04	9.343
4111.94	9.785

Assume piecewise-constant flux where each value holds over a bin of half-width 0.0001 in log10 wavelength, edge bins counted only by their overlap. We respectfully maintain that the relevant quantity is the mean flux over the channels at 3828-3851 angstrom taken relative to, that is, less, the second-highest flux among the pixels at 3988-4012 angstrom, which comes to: -4.0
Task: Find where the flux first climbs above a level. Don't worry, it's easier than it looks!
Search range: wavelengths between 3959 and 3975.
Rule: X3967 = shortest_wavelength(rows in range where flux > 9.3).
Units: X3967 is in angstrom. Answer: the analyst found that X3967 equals 3959.56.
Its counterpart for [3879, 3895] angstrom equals 3880.13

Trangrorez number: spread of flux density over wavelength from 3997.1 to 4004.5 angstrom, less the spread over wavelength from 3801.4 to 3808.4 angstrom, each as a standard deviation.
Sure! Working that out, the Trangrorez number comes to 0.0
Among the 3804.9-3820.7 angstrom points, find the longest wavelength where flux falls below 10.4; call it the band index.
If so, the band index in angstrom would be 3819.85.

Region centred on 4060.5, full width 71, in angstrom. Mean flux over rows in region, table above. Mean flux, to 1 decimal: 11.4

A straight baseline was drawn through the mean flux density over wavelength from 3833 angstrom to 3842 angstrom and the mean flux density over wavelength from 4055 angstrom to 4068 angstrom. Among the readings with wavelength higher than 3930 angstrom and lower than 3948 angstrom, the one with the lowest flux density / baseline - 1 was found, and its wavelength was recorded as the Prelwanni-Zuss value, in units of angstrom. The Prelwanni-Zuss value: 3932.30 angstrom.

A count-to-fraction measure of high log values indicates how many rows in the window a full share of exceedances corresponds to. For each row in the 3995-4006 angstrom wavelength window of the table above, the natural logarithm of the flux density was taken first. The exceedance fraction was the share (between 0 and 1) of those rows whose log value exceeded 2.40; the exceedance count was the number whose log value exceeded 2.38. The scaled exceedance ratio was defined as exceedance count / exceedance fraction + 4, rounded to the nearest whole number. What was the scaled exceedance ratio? 13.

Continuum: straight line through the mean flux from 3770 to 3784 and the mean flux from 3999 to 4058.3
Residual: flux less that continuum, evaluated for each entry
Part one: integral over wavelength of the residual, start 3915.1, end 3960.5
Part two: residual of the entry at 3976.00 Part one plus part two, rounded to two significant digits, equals -58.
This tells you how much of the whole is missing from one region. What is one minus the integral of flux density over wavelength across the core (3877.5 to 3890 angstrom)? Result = -121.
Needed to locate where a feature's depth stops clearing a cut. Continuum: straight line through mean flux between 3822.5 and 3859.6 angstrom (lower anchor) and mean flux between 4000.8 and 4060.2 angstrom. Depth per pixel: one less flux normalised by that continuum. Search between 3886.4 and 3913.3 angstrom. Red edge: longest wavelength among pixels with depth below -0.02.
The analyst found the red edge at 3912.43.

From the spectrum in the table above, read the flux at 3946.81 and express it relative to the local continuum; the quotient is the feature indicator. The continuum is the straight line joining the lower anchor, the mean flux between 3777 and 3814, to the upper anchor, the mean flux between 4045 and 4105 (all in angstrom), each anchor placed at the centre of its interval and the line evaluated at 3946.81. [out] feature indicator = 0.97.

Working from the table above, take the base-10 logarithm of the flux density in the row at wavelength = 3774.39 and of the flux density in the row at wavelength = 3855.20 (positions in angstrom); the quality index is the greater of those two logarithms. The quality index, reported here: 0.93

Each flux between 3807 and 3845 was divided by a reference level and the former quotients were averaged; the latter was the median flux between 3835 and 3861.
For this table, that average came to 0.89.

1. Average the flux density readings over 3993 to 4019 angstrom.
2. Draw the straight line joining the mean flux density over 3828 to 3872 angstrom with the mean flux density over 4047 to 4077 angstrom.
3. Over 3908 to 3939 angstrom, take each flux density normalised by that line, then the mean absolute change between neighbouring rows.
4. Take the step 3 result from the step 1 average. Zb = 11.1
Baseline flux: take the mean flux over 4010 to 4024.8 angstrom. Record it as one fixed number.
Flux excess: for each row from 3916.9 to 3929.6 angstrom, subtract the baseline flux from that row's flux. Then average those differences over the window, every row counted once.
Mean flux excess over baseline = -2.1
